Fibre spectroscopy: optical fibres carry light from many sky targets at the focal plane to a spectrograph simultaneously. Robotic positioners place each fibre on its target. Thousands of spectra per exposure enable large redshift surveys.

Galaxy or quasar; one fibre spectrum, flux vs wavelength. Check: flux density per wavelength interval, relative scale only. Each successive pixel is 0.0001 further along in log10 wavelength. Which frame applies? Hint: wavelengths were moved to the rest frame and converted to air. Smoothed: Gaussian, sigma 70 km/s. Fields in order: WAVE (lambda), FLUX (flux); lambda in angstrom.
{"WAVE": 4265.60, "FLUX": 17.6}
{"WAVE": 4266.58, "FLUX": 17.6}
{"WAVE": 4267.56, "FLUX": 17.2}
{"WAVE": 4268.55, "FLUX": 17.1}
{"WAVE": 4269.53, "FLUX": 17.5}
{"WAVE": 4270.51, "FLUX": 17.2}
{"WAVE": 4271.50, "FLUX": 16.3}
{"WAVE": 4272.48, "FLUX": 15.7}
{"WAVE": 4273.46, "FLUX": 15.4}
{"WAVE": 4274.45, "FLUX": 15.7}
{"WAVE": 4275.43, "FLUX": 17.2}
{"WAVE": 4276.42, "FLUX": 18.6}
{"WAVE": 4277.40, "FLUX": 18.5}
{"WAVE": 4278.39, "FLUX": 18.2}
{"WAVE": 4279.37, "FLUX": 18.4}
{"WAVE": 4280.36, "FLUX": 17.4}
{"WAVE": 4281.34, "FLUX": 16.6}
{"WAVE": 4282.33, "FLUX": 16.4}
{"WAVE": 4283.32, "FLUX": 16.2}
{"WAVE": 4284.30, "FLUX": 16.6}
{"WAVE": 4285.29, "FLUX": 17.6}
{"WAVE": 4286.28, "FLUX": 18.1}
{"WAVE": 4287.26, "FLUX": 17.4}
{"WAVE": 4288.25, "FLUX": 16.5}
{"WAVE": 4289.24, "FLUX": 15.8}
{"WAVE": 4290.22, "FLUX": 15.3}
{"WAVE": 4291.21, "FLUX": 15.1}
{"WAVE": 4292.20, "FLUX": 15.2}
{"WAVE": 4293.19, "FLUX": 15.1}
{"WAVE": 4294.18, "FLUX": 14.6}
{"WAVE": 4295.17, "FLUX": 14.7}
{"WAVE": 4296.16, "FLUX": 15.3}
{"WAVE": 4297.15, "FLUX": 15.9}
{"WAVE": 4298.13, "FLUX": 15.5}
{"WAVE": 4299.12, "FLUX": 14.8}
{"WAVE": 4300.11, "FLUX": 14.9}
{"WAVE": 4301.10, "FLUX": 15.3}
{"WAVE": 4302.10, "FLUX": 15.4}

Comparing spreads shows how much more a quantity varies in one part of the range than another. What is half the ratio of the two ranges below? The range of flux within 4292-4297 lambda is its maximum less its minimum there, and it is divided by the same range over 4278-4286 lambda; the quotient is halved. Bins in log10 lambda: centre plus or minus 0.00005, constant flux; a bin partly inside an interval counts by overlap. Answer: 0.16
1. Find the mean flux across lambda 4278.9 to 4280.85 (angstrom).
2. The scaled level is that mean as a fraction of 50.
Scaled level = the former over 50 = 0.358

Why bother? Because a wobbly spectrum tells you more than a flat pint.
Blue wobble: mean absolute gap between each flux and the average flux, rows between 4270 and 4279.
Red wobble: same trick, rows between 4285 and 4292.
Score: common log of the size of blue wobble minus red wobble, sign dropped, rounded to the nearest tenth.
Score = -1.1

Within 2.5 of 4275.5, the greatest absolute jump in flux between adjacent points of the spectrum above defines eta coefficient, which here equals 1.5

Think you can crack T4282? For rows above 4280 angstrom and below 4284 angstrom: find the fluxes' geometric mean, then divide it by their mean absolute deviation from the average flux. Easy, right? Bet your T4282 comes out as 44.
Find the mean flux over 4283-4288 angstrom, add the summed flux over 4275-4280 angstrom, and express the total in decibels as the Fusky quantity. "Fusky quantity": 20.3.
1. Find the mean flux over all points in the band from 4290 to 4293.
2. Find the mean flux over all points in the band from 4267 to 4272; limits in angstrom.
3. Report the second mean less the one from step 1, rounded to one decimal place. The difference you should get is 1.9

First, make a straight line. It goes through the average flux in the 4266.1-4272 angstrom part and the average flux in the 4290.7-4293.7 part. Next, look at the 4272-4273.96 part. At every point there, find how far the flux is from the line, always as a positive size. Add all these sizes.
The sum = 2.5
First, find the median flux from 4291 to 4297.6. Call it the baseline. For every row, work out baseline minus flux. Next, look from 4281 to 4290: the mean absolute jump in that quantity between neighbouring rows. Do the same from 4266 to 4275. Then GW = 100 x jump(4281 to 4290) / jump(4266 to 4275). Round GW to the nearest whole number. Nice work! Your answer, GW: 139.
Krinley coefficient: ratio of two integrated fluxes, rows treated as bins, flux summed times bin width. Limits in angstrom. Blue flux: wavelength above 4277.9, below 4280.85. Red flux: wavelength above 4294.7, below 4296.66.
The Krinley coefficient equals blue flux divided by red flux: 1.8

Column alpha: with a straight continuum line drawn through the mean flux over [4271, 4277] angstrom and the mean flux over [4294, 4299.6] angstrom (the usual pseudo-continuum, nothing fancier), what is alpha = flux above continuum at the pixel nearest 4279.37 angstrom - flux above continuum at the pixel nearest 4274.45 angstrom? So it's 3.0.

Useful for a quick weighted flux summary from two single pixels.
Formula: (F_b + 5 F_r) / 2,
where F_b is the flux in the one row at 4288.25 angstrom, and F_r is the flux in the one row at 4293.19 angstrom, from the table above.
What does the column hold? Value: 46.0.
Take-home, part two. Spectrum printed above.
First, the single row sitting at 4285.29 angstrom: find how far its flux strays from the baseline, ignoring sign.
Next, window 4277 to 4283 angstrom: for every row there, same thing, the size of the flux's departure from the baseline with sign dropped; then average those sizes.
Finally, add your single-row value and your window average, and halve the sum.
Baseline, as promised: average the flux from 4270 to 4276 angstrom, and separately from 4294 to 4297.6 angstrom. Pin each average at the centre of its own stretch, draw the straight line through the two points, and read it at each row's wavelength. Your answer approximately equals 1.8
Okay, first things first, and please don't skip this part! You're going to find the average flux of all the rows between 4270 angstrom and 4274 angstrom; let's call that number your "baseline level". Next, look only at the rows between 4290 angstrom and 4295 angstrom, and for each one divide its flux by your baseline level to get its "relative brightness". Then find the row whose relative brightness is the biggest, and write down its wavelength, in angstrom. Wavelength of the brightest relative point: 4290.22 angstrom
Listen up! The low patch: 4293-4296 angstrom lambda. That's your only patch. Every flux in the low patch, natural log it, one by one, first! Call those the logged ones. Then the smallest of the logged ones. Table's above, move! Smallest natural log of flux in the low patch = 2.68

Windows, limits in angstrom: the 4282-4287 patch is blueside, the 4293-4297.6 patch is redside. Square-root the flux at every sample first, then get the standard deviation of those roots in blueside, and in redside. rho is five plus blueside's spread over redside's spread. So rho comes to 6.5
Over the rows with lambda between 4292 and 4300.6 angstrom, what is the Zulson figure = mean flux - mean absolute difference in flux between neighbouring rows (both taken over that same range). 14.7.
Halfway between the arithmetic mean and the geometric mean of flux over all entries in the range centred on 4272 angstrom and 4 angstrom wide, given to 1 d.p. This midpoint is 16.1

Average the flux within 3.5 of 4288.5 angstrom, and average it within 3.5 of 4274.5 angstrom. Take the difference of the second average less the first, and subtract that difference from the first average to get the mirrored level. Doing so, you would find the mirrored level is 16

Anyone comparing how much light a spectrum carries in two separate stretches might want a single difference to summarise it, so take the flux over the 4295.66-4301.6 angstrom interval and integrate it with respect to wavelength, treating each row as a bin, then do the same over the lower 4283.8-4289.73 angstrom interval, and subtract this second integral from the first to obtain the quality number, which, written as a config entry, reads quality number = -10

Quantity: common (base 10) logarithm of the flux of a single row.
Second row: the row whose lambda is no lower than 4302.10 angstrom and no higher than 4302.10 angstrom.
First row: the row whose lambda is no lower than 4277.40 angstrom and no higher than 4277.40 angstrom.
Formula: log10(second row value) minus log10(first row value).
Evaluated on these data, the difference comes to -0.08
